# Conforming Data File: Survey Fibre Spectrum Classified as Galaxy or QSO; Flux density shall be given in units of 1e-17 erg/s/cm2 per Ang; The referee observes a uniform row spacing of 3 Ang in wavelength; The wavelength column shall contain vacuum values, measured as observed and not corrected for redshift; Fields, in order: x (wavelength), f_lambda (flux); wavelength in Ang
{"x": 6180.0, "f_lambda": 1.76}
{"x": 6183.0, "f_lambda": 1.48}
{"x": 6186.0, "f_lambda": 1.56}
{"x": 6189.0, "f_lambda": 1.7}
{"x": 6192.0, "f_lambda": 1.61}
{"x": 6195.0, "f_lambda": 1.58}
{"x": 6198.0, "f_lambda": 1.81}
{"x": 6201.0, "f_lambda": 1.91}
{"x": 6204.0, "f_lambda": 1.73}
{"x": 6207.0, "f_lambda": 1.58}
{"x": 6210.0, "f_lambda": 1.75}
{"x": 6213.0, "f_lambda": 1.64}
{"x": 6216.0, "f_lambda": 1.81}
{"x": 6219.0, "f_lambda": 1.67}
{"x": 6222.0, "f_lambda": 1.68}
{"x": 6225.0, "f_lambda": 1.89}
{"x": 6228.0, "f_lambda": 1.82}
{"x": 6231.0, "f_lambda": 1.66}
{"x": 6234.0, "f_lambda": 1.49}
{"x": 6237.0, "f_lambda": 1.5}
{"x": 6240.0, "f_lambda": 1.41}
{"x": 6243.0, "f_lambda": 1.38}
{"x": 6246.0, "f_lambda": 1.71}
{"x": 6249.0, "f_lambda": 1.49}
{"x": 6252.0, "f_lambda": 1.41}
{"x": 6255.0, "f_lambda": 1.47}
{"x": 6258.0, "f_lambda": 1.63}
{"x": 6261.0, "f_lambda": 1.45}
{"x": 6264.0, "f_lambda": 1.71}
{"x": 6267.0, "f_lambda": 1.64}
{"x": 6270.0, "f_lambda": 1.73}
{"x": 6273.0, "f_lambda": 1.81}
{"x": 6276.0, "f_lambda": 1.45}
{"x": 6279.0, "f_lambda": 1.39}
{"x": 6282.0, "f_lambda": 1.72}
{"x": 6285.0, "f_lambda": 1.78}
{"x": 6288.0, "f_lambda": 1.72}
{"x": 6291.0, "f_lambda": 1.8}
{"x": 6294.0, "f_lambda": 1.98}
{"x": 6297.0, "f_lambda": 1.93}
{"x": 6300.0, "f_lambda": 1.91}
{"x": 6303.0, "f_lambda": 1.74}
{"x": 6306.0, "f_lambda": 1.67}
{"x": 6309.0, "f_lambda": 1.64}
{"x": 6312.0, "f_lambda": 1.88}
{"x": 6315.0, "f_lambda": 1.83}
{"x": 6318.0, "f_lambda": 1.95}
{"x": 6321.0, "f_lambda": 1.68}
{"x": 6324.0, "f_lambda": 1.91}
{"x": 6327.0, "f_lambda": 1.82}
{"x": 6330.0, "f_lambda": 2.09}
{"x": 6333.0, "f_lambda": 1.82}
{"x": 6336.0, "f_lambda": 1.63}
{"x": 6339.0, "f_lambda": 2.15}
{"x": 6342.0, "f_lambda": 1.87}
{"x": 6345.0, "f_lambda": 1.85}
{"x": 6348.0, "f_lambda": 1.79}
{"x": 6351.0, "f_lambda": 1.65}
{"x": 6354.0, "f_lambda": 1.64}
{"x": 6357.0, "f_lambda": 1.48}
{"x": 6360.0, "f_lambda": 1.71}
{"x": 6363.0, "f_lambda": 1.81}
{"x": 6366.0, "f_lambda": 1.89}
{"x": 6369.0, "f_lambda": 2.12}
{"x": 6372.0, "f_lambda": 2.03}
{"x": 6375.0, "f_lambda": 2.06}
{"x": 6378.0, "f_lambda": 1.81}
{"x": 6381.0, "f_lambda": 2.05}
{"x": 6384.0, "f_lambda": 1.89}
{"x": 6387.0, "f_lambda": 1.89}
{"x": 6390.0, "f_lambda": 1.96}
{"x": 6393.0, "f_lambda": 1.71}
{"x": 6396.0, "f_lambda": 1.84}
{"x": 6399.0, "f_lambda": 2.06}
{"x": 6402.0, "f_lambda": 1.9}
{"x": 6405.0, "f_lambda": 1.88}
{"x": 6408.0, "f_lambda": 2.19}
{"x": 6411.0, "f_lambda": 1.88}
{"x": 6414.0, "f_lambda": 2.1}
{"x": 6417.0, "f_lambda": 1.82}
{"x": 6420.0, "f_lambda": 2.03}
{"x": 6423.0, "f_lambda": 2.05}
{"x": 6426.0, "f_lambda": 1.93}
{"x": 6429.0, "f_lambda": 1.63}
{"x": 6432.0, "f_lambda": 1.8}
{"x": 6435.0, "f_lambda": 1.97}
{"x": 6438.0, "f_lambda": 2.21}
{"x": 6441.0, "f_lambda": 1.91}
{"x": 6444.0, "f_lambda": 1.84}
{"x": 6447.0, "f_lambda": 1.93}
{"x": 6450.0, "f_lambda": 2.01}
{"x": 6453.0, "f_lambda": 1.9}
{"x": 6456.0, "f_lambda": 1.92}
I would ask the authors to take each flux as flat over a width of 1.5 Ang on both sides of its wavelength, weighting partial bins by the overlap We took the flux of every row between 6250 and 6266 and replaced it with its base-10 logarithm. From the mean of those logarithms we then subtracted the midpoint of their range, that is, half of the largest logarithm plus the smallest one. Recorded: -0.006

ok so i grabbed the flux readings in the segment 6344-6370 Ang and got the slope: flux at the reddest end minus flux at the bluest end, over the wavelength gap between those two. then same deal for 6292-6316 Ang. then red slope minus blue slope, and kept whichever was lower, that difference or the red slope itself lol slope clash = 0.011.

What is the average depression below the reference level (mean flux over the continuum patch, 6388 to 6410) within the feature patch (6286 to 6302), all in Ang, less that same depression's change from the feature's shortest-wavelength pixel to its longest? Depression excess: 0.26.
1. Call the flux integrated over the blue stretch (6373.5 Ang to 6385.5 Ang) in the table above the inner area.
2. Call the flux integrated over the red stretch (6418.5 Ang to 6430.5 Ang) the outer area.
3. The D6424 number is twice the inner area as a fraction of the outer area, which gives 2.04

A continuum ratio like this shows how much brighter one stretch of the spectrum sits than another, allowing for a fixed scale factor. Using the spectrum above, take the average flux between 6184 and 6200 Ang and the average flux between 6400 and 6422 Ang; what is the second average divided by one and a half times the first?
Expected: 0.796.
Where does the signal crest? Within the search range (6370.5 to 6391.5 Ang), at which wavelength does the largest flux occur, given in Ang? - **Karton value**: 6375.0 Ang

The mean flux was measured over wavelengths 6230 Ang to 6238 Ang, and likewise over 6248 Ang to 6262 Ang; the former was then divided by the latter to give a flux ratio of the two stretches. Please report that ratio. 1.04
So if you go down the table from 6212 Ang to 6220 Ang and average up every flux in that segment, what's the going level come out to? 1.71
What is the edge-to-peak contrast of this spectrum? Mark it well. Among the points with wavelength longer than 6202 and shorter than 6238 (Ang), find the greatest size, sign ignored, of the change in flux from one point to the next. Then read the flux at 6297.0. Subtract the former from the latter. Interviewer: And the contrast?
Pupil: 1.72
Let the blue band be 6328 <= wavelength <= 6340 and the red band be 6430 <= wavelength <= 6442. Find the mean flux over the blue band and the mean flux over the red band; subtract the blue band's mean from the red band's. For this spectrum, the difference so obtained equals 0.05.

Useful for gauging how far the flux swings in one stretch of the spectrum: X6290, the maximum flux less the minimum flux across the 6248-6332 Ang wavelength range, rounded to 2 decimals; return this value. 0.70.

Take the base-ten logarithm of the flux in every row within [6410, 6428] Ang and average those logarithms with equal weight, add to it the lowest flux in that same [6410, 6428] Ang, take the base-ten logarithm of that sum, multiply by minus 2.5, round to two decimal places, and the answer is -0.81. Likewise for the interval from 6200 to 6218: -0.65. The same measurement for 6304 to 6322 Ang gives -0.69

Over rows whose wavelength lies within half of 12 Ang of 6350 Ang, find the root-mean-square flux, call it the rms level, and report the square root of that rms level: 1.32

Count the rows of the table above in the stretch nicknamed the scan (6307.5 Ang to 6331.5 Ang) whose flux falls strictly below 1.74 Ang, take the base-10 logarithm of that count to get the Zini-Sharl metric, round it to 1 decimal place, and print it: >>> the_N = 0.3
